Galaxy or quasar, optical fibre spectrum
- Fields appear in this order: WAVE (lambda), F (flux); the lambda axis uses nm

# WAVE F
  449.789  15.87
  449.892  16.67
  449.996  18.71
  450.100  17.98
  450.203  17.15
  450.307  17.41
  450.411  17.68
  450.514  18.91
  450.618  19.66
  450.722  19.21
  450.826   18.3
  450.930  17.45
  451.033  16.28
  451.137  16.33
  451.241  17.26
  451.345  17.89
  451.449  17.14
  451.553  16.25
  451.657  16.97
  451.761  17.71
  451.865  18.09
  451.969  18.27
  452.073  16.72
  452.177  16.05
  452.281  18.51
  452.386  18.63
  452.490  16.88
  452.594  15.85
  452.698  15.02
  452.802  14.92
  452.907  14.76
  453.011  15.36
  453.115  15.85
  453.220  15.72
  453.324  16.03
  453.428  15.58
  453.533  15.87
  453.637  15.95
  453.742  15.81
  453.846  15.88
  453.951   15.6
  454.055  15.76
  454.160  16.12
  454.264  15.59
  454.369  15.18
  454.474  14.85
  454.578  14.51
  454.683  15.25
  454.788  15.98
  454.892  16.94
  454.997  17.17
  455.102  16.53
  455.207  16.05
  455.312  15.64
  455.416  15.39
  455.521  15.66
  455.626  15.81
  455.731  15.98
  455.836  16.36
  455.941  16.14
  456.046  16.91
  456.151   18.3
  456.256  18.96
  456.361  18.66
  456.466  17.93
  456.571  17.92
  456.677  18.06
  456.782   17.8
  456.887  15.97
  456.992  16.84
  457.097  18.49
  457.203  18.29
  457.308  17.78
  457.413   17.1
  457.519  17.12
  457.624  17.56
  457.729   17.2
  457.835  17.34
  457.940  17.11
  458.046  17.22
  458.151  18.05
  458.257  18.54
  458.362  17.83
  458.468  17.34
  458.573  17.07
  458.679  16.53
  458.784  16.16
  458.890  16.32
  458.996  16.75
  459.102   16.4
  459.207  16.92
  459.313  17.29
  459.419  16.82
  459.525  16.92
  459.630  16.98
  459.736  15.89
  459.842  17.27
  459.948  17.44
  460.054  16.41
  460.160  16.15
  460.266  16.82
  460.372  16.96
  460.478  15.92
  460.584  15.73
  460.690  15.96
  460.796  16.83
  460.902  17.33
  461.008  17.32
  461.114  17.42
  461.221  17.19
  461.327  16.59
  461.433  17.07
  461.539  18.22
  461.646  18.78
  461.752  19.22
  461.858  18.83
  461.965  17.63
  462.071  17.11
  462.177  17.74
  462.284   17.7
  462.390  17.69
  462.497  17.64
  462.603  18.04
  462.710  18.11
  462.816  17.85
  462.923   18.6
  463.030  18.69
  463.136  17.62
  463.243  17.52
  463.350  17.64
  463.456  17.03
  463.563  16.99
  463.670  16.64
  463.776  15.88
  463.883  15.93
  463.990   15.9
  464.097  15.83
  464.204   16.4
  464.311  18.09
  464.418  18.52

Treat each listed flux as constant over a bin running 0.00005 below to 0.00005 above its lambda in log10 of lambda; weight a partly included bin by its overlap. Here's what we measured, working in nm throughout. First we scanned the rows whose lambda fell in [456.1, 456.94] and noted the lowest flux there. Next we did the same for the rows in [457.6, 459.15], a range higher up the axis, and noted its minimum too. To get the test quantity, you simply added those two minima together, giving 32.1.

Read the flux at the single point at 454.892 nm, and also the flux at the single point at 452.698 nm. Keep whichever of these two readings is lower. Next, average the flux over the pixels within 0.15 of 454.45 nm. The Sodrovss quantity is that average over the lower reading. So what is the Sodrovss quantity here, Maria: 0.99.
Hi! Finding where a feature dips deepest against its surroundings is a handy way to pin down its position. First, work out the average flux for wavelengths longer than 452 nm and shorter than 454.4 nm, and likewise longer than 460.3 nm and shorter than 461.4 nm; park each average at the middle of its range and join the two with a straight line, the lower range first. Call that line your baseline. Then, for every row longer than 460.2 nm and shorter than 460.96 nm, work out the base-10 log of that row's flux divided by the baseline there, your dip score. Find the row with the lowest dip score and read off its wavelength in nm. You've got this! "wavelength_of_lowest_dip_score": 460.584 nm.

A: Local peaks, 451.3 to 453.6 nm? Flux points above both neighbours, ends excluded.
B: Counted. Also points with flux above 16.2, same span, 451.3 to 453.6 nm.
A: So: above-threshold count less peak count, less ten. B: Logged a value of -3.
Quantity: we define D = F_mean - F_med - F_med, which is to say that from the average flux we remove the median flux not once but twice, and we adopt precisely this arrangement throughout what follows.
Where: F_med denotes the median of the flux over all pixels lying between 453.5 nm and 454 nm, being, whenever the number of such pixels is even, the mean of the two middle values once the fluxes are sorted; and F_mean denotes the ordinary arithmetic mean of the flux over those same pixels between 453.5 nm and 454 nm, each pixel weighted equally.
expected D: -15.9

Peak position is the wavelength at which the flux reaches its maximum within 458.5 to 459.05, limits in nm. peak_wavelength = 458.573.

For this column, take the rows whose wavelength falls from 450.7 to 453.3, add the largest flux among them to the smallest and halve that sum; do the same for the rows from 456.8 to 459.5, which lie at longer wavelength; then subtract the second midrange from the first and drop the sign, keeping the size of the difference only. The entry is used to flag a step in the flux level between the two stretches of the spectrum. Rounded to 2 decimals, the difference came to 0.27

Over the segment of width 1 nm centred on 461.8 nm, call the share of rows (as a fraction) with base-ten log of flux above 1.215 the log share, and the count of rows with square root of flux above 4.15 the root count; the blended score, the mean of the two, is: 4.0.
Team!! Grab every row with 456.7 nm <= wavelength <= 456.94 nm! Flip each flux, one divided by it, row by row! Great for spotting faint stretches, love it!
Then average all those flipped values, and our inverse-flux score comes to 0.059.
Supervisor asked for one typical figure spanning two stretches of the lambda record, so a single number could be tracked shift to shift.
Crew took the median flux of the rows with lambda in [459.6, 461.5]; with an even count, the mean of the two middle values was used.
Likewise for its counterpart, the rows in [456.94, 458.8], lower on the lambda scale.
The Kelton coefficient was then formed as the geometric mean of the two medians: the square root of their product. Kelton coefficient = 17.1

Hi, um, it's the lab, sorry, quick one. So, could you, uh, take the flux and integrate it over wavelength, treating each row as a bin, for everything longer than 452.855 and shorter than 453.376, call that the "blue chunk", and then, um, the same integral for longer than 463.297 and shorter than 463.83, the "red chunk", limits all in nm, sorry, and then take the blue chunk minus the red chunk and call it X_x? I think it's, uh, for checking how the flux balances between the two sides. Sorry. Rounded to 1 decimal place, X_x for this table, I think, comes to -0.9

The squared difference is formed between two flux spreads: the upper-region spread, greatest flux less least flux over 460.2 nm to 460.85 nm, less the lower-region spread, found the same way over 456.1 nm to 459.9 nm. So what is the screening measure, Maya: 3.4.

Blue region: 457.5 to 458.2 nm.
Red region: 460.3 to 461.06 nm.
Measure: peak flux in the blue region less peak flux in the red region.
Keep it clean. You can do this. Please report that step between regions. 1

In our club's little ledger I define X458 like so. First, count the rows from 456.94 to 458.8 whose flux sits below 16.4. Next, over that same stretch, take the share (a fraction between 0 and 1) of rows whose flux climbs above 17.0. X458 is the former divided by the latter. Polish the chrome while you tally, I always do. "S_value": 1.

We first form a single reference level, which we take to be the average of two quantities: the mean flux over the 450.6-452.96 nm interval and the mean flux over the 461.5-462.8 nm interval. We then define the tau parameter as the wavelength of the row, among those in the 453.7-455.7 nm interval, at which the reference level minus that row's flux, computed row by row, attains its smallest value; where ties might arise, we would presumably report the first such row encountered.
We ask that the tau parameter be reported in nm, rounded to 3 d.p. 454.997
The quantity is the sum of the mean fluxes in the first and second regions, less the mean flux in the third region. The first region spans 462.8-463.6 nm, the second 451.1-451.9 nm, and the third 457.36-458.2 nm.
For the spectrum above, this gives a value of 17.6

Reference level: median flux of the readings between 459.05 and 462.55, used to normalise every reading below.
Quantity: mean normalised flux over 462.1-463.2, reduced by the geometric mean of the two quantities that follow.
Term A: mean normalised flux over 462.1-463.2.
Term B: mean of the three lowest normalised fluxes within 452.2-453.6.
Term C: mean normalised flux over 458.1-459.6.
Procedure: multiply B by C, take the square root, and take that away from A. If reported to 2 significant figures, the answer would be 0.12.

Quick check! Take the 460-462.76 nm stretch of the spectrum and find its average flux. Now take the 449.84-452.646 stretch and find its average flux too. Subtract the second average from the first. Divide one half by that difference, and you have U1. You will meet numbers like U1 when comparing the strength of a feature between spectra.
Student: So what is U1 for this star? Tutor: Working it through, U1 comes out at -2.2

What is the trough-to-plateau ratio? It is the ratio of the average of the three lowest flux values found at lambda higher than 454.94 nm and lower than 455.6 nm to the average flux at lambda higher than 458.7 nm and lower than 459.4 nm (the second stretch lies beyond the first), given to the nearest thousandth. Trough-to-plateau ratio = 0.935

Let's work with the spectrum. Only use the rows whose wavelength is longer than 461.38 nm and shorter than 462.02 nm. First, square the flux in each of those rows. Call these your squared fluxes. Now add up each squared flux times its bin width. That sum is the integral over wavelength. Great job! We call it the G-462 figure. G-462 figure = 214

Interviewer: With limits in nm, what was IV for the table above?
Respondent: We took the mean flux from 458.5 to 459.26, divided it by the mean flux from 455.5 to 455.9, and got 1.04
